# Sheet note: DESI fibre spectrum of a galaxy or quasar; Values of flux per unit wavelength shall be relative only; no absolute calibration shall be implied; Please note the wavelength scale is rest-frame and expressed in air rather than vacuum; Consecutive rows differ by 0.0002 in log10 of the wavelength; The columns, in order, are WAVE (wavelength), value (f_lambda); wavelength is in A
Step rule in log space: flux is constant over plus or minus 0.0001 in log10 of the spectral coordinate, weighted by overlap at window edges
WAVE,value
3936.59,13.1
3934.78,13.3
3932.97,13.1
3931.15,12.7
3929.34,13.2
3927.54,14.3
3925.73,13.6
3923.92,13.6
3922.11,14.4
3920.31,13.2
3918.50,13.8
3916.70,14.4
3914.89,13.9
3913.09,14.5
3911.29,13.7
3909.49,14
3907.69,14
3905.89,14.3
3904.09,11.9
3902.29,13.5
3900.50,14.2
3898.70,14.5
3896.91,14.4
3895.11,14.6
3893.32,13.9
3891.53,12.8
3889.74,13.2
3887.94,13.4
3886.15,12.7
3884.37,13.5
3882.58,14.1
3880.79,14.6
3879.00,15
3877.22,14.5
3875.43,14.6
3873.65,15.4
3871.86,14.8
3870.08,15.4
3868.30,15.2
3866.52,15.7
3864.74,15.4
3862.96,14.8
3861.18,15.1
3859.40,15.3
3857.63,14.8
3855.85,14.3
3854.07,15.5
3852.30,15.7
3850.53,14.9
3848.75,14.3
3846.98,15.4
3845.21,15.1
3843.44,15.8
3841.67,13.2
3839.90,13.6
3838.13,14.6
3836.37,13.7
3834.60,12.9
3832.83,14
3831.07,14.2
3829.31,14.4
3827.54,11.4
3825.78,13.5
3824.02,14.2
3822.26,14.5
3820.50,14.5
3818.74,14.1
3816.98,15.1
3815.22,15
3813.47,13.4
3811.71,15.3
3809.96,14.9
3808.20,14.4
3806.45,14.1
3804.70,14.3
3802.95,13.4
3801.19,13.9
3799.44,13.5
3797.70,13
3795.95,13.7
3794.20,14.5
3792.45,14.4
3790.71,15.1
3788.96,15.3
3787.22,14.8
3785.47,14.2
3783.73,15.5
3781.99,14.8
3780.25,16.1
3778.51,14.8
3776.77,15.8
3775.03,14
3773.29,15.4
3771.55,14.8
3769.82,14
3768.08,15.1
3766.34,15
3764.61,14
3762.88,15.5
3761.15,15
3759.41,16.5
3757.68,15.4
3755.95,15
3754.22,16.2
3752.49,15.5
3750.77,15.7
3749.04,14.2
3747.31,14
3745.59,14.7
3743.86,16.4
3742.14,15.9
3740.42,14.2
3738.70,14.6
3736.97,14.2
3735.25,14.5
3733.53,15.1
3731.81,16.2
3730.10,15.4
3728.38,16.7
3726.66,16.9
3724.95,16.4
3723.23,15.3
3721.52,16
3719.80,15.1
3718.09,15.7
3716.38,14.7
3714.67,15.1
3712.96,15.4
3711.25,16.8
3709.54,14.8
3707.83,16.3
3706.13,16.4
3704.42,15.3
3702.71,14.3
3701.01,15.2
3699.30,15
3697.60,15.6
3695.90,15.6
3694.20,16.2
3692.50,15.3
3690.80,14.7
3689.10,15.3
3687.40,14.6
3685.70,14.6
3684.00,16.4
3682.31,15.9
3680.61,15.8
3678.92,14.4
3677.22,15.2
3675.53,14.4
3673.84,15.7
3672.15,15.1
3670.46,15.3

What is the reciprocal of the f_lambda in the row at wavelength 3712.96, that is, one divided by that 0.0649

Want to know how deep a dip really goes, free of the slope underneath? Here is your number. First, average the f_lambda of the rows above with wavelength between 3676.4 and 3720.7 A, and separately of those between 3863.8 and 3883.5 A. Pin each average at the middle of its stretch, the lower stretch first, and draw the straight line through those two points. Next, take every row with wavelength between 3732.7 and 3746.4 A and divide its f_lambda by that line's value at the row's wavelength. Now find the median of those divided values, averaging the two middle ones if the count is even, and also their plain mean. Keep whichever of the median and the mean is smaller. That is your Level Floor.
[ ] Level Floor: 0.959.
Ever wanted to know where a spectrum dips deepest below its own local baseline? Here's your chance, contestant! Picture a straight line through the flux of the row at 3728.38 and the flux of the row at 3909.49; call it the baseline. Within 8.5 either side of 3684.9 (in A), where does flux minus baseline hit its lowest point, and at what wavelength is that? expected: 3678.92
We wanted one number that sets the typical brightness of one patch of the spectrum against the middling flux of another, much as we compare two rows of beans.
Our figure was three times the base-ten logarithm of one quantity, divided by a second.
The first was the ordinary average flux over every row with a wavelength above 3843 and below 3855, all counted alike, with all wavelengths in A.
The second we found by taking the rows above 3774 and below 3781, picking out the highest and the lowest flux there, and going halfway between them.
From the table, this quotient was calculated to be 0.236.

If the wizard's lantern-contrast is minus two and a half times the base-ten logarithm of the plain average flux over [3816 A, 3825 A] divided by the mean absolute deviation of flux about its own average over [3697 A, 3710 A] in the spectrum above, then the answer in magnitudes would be -3.54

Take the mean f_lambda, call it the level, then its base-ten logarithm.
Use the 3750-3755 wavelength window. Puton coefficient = 1.20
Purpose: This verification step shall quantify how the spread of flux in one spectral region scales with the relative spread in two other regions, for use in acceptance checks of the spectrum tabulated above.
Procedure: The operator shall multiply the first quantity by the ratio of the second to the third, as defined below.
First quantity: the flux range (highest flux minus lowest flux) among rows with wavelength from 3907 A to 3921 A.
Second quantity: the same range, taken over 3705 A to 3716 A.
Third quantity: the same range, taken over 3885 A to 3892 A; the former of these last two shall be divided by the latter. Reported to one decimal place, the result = 3.7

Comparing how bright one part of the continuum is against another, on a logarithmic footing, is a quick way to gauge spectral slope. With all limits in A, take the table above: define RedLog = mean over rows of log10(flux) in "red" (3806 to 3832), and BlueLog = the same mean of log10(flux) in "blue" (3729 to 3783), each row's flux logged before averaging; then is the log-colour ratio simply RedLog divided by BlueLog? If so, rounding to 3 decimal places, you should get 0.977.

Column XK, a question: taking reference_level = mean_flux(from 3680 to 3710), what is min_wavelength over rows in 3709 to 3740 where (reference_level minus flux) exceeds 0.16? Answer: 3709.54 A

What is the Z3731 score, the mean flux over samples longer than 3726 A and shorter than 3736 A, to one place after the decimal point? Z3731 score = 15.8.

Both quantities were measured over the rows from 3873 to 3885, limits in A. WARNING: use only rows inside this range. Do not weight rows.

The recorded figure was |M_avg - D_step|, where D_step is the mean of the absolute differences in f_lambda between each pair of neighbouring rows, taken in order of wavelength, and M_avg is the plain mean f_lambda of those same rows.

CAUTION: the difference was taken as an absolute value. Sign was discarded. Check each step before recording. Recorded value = 14.0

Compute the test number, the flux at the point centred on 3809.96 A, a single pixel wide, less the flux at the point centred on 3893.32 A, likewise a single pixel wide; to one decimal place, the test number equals 1.0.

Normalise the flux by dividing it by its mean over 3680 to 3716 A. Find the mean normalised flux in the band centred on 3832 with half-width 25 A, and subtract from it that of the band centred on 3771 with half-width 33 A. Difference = -0.031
